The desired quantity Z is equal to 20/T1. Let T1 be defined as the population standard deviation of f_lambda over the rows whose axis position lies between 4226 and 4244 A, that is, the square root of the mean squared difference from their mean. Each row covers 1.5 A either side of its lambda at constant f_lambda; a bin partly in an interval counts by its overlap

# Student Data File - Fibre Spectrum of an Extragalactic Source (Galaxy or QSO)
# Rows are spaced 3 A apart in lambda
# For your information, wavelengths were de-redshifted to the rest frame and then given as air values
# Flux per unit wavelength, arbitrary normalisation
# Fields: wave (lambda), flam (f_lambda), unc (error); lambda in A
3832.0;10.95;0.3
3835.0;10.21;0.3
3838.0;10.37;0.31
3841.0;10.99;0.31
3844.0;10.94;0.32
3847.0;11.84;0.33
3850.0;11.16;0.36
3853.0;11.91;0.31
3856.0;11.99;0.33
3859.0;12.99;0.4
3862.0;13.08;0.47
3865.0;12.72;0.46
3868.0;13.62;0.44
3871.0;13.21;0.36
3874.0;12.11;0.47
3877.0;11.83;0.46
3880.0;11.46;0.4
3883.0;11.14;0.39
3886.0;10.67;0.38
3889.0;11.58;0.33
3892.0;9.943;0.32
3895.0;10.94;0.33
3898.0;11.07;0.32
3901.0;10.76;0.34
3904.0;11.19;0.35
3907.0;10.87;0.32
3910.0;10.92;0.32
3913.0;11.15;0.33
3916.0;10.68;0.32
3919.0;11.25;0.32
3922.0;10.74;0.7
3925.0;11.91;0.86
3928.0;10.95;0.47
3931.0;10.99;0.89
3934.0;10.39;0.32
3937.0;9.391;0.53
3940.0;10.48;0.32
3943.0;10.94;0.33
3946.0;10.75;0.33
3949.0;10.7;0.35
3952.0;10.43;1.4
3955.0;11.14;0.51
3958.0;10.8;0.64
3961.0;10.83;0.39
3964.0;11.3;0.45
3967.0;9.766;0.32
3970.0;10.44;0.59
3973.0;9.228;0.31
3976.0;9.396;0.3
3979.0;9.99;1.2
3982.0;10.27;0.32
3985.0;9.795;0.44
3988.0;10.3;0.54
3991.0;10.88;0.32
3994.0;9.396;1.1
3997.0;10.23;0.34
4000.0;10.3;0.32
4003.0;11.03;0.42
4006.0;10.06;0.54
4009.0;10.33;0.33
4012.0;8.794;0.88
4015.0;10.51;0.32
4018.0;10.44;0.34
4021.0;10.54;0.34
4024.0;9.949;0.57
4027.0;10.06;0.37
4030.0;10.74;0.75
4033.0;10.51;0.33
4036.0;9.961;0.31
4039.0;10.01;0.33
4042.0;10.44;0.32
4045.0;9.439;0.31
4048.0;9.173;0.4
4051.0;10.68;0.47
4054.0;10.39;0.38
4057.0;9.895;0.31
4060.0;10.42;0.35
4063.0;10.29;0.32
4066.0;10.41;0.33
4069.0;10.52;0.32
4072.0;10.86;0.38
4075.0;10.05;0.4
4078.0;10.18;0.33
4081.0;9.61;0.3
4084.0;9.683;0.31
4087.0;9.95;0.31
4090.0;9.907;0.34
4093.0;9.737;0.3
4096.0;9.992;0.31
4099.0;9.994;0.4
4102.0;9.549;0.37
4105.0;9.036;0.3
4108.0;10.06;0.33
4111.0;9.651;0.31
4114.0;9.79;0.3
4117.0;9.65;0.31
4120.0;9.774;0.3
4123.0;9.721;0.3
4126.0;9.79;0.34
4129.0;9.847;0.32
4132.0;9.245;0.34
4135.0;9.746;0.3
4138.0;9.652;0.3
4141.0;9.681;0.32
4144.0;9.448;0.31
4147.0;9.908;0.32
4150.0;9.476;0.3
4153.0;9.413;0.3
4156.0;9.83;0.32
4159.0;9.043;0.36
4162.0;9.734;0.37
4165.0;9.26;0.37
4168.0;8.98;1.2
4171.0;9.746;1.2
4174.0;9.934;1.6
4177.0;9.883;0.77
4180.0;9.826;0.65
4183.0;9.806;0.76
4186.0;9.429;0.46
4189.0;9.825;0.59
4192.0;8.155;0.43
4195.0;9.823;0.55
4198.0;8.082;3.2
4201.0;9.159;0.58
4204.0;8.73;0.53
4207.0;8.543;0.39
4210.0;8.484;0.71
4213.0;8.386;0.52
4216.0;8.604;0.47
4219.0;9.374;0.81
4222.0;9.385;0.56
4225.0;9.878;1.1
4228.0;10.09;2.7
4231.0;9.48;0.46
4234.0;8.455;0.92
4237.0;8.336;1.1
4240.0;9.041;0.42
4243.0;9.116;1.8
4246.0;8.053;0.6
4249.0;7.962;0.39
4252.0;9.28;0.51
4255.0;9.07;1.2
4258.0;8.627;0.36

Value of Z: 34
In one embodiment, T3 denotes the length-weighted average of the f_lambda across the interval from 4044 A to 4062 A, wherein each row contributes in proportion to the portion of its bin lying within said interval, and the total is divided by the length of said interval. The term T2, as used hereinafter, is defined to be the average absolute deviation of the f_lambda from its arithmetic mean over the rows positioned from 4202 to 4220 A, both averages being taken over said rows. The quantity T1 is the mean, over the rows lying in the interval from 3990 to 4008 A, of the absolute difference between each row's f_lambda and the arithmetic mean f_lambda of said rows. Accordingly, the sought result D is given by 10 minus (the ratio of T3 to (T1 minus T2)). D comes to -45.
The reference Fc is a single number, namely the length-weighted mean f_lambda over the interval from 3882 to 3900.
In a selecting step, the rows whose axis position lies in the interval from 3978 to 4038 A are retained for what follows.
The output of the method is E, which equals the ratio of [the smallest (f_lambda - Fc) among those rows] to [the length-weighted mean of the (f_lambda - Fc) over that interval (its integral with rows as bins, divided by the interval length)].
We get 3.1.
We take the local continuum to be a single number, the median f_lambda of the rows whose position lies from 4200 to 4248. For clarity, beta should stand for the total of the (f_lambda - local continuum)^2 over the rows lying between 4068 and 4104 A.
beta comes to 17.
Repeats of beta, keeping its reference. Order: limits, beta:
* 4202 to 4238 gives 4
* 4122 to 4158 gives 7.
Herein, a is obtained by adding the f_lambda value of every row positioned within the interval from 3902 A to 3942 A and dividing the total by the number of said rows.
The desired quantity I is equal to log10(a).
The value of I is 1.04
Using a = 10.8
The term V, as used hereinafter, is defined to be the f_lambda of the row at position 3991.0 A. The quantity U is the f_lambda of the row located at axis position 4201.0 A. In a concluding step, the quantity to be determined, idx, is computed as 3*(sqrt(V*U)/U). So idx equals 3.3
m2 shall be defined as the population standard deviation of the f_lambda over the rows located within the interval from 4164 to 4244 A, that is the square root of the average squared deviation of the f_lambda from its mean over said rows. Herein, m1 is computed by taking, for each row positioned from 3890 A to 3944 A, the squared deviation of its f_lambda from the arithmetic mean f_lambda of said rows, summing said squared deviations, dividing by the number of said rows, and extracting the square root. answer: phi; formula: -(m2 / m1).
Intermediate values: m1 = 0.52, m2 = 0.6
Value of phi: -1.18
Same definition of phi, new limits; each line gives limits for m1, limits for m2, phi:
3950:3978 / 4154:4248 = -0.89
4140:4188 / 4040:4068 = -1.64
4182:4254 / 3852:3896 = -1.54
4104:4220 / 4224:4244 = -1.16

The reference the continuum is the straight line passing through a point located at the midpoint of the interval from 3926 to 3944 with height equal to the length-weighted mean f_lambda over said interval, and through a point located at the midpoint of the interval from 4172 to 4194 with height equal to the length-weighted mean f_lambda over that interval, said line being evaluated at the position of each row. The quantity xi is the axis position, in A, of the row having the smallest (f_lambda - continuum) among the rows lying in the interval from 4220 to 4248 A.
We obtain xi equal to 4246.0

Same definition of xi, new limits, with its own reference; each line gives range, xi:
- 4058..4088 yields 4081.0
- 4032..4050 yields 4048.0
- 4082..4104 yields 4102.0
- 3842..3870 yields 3844.0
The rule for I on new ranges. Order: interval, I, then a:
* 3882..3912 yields 1.04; 10.9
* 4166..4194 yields 0.98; 9.5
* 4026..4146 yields 1.00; 9.9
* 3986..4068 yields 1.01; 10.2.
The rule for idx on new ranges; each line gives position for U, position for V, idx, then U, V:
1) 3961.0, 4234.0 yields 2.7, 10.83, 8.455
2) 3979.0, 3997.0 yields 3.0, 9.99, 10.23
